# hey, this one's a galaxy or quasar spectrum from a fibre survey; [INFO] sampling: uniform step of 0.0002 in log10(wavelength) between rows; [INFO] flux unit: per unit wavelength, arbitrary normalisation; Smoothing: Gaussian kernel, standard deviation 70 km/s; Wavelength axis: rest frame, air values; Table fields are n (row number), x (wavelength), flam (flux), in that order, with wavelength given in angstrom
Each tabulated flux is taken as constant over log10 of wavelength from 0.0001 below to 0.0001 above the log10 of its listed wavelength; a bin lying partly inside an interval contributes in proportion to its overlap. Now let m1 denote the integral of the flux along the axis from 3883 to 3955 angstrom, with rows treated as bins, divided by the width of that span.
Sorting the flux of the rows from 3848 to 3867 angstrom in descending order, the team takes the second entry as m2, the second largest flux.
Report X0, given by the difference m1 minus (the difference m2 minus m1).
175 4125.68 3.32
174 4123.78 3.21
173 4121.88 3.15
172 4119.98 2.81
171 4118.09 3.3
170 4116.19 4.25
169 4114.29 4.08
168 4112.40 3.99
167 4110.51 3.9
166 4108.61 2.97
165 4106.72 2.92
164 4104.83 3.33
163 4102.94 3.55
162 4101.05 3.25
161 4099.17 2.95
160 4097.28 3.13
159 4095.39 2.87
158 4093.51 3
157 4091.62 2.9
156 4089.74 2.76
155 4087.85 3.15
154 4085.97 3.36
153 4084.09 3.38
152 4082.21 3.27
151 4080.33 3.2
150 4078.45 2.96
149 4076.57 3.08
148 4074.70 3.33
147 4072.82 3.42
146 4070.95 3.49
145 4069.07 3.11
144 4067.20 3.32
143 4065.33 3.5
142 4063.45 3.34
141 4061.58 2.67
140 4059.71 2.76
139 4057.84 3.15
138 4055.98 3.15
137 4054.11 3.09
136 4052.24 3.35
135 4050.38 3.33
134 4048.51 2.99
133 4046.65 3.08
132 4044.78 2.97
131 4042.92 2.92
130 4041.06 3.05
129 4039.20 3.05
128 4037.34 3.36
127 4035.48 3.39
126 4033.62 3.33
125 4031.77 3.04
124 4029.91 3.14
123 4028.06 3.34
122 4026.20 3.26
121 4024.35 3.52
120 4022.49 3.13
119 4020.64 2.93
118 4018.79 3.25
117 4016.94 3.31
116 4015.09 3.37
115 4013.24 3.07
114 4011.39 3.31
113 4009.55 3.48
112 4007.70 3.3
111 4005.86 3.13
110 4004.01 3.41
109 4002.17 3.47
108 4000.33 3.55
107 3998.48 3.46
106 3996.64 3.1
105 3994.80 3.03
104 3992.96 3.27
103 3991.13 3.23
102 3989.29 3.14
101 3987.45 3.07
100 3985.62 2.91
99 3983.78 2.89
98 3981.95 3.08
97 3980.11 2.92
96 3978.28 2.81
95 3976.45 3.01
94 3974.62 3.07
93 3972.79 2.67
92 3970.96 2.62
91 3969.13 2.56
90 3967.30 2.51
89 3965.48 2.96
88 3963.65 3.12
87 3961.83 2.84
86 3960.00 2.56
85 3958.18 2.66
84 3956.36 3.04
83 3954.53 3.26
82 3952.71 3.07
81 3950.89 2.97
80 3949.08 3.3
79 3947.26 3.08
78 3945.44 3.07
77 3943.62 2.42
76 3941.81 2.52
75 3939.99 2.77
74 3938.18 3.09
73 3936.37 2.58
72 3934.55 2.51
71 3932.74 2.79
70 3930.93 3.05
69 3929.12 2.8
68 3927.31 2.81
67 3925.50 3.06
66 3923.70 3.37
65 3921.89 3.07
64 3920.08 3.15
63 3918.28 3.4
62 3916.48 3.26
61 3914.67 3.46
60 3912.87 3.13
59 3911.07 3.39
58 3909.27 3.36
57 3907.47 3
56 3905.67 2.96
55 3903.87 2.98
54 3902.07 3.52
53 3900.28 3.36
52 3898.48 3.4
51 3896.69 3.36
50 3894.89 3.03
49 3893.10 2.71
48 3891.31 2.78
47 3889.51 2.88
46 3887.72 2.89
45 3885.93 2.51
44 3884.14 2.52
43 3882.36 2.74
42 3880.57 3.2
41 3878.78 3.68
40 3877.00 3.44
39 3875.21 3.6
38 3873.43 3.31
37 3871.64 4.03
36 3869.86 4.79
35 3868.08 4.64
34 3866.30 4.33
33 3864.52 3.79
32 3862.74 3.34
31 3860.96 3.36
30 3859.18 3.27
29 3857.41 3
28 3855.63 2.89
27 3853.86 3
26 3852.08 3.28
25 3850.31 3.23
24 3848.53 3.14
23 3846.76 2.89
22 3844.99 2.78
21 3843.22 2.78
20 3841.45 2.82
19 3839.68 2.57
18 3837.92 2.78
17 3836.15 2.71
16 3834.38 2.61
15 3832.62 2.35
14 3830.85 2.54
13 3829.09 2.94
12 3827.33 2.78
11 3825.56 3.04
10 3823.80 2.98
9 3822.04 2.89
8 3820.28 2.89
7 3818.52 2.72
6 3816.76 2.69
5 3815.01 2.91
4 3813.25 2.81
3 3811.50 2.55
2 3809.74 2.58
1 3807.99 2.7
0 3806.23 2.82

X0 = 2.2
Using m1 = 3.01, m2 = 3.79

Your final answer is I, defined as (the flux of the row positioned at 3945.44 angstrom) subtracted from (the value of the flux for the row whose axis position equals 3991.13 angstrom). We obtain 0.2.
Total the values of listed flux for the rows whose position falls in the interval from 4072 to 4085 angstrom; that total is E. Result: 22.6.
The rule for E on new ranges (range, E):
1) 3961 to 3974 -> 19.3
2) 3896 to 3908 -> 22.6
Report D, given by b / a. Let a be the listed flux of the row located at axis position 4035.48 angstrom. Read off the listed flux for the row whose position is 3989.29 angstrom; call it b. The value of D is 0.93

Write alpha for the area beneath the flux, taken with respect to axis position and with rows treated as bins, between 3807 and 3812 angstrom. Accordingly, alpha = 13.1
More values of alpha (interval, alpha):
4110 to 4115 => 20.0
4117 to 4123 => 18.7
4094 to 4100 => 17.9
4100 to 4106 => 20.1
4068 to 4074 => 20.0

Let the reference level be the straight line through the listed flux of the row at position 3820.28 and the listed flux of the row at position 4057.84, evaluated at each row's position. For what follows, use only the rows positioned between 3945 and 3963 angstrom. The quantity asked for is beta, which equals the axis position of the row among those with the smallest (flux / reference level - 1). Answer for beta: 3960.00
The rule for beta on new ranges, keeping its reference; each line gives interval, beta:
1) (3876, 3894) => 3885.93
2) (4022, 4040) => 4031.77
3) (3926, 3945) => 3943.62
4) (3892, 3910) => 3893.10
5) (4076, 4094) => 4089.74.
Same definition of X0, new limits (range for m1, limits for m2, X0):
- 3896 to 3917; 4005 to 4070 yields 3.0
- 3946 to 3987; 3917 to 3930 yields 2.4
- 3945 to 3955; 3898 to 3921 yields 2.8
